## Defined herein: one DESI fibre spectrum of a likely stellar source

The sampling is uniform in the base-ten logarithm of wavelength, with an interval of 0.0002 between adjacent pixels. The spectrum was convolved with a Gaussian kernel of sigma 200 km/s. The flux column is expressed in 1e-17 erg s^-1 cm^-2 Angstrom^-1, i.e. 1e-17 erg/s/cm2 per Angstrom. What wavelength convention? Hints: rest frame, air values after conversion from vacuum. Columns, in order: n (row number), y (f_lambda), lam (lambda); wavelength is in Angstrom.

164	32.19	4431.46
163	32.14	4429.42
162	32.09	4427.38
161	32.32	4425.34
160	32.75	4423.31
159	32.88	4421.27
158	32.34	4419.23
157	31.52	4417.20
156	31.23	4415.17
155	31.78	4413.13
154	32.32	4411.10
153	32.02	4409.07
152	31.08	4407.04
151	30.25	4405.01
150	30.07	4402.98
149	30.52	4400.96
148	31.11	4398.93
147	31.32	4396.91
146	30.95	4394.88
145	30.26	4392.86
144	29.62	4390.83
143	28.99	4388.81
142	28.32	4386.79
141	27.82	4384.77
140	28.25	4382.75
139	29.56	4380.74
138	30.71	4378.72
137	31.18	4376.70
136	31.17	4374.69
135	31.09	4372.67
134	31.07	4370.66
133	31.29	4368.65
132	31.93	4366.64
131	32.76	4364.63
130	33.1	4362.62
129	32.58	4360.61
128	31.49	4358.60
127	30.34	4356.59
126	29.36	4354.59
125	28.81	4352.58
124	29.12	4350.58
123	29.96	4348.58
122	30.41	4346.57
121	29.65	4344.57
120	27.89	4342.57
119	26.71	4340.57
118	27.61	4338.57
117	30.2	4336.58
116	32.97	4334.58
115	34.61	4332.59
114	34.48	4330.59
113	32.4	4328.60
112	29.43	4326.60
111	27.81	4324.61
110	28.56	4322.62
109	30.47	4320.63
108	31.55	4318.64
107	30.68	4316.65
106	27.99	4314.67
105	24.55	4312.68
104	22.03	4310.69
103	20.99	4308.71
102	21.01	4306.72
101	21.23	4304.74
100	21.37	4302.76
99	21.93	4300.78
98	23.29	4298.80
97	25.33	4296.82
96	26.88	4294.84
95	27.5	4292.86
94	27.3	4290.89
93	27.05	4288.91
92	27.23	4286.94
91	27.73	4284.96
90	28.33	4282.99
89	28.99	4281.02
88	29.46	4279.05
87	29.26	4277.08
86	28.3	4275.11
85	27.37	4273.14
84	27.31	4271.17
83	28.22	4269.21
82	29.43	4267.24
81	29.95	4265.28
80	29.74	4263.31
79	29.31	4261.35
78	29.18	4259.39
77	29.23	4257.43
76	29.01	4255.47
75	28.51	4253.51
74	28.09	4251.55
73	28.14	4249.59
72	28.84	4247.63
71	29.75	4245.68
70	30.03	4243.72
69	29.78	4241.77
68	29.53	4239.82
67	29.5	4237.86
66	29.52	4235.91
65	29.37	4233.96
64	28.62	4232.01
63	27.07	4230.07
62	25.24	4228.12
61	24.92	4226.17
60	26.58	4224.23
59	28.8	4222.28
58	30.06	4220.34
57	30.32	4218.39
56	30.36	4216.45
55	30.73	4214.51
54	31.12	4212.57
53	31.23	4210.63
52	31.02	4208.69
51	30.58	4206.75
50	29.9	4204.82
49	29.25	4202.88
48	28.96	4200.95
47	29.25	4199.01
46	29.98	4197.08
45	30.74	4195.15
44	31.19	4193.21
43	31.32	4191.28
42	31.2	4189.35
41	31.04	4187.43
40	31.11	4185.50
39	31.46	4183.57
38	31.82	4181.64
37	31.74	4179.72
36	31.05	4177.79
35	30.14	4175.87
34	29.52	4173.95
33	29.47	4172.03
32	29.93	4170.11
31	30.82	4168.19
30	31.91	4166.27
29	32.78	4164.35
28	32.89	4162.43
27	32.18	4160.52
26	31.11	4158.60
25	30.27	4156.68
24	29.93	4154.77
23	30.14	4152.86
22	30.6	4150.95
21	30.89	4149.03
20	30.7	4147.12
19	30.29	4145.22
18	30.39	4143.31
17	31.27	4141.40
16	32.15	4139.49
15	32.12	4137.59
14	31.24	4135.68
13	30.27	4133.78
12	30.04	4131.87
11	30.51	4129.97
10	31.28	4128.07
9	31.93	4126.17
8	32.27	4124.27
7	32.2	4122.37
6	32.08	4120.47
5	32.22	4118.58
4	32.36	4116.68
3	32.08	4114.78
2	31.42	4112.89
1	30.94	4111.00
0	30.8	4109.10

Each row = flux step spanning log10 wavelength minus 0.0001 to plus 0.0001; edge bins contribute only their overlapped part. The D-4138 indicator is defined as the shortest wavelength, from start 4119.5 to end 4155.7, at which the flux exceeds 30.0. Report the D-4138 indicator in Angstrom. 4120.47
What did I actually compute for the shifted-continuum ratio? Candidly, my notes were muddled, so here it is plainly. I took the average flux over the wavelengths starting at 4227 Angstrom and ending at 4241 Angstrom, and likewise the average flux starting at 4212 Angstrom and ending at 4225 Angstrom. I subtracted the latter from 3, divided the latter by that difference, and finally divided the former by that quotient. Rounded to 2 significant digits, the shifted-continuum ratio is -26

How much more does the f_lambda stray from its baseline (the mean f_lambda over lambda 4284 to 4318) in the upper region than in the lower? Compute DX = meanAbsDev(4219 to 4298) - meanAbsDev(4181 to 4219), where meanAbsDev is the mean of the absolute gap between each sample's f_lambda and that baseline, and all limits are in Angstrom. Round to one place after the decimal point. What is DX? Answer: -2.3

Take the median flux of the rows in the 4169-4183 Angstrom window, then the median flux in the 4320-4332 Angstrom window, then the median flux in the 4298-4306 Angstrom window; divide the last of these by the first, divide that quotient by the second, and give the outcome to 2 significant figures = 0.024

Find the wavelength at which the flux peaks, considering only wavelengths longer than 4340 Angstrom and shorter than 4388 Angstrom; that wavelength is 4362.62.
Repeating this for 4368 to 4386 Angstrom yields 4368.65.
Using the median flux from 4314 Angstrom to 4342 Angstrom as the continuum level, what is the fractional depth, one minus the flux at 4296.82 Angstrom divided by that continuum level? 0.16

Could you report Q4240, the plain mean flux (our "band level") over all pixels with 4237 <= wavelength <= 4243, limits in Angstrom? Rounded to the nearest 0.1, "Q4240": 29.6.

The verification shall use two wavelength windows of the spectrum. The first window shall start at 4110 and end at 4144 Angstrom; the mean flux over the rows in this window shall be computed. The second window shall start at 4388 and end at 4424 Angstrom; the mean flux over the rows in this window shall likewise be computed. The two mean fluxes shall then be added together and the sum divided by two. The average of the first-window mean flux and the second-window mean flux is 31.3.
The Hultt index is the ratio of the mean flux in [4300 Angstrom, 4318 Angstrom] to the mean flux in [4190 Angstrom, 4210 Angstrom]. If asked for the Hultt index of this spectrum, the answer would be 0.78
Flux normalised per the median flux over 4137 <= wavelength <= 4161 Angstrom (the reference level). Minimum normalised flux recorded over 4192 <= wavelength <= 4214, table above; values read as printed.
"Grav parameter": 0.94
